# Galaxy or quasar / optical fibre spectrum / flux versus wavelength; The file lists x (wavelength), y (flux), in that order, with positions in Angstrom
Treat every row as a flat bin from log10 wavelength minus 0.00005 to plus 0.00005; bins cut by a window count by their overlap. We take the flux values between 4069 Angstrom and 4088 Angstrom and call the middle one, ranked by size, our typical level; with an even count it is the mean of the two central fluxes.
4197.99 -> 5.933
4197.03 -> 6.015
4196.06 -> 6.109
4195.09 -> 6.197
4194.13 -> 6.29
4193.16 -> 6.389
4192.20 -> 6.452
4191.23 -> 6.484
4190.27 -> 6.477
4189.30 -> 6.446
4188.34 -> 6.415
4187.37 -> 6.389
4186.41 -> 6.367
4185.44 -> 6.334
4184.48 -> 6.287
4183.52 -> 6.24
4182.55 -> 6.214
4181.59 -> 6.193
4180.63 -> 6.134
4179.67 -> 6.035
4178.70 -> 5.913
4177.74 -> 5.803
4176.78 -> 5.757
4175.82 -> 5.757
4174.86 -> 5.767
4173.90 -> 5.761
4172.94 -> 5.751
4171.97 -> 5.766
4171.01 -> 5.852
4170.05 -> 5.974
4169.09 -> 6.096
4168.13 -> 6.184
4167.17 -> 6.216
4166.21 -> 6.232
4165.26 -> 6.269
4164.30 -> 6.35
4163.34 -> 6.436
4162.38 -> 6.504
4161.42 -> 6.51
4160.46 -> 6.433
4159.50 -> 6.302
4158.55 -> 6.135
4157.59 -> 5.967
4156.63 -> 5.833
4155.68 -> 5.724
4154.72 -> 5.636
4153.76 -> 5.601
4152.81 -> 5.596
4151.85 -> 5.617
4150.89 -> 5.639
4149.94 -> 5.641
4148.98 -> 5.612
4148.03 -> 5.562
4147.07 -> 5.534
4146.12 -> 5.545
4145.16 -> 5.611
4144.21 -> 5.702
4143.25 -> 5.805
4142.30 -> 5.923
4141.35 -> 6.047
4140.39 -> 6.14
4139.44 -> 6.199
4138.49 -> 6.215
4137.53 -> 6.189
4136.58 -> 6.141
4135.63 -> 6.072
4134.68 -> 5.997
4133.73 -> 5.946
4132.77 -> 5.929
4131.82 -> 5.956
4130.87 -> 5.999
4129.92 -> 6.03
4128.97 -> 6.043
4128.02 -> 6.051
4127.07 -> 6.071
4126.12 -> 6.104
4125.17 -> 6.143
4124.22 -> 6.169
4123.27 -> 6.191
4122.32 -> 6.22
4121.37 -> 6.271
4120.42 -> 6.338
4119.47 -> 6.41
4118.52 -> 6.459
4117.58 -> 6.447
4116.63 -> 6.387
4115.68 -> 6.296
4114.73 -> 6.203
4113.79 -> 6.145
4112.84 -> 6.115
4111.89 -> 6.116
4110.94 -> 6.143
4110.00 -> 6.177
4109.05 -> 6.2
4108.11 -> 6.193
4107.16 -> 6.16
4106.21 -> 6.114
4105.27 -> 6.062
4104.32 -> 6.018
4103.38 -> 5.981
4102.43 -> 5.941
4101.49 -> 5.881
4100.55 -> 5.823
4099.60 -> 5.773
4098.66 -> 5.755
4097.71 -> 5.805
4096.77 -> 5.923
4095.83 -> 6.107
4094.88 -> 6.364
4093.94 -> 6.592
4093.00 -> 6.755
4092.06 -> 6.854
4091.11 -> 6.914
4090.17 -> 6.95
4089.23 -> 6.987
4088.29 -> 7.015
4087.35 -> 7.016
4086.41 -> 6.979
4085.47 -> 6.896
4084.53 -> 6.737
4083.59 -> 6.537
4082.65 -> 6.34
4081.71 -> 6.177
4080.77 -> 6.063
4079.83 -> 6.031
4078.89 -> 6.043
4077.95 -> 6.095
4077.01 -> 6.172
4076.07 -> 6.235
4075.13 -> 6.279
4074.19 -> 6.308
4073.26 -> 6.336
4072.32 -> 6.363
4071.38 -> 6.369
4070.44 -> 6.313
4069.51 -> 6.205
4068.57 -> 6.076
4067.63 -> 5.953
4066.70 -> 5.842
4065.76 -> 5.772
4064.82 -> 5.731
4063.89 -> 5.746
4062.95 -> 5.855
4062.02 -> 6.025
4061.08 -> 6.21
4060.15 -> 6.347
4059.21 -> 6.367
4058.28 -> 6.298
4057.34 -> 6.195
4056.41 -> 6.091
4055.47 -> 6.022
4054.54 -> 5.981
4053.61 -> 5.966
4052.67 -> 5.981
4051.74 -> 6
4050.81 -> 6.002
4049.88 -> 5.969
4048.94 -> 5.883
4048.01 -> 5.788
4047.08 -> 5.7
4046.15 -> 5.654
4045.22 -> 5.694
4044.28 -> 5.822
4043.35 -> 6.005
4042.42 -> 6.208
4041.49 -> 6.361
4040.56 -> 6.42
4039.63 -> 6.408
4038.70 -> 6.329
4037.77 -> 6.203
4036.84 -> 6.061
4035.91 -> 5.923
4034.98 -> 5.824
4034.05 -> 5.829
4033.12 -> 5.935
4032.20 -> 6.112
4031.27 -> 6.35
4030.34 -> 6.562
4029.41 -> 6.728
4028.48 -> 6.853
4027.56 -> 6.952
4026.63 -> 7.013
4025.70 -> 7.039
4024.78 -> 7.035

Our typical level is 6.31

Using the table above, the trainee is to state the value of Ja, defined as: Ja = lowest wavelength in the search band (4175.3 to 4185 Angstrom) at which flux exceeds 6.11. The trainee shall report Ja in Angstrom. 4180.63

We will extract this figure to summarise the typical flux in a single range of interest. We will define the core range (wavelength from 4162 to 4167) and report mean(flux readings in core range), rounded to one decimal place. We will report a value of 6.4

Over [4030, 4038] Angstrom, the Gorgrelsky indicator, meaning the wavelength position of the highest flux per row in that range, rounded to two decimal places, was 4030.34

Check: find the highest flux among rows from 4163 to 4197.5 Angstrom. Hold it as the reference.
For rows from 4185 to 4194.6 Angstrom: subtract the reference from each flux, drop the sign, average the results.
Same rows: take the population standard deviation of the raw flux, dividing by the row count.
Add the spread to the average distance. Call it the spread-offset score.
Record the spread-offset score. 0.1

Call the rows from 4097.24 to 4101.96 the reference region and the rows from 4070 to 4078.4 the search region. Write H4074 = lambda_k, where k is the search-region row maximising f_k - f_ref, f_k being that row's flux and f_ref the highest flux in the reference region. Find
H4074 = 4071.38 Angstrom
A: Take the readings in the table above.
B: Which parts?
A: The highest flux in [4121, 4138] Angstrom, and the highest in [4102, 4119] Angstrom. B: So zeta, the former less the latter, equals -0.19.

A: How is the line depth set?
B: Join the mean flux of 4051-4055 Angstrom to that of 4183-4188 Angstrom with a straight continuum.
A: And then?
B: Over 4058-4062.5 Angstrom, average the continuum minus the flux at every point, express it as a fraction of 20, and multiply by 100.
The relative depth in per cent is -1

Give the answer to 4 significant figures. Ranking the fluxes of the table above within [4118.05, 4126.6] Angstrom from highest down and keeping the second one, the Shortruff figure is 6.410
